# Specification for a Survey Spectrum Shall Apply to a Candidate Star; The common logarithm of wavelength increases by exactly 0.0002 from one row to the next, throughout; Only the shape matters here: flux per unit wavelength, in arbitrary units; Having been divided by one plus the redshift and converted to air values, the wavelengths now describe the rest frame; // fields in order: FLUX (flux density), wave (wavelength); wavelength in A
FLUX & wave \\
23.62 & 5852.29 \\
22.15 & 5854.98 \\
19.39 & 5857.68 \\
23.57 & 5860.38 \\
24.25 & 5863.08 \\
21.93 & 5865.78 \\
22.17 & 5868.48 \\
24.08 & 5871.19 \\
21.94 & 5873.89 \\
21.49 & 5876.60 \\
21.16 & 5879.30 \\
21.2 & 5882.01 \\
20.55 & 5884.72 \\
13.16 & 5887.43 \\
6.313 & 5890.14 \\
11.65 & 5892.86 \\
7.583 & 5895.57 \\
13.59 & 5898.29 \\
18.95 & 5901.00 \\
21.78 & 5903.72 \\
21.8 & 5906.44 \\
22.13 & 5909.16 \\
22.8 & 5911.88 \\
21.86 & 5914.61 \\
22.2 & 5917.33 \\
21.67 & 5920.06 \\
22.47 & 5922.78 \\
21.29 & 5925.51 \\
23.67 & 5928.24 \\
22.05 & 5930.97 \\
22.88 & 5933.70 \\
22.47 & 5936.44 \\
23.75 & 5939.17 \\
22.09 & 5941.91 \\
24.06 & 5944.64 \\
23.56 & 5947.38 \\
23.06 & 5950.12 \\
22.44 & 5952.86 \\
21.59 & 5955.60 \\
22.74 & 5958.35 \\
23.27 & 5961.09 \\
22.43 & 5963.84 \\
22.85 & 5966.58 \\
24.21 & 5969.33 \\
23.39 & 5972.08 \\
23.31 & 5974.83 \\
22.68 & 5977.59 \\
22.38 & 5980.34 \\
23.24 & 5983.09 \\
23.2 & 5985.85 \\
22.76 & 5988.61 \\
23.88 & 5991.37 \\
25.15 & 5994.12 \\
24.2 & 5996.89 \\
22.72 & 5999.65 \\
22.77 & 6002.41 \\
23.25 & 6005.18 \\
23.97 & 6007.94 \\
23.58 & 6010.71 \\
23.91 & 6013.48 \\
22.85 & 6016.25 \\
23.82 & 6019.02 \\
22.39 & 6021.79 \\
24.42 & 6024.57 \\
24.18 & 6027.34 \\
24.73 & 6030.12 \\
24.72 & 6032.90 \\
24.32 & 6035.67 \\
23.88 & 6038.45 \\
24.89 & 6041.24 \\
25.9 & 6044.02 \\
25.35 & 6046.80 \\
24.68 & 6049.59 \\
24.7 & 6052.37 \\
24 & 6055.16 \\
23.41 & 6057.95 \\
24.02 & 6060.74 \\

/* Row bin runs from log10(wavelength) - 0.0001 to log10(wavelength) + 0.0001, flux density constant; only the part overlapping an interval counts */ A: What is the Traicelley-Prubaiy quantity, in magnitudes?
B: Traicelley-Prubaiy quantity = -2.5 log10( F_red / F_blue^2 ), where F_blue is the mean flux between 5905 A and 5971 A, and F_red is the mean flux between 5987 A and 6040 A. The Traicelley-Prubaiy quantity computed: 3.33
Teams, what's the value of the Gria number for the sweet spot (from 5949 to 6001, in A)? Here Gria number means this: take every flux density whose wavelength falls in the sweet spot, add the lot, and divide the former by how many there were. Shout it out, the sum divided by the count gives 23.1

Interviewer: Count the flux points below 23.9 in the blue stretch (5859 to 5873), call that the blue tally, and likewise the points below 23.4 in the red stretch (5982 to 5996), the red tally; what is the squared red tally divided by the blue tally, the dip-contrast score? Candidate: 3.0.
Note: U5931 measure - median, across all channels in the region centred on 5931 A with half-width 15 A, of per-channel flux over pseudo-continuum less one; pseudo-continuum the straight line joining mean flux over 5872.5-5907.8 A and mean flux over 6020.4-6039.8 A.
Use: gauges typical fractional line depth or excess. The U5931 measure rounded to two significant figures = 0.19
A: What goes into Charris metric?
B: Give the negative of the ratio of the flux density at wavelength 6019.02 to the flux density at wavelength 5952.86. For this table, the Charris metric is -1.06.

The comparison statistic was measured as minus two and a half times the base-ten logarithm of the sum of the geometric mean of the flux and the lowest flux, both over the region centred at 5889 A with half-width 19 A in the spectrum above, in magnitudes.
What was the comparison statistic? -3.39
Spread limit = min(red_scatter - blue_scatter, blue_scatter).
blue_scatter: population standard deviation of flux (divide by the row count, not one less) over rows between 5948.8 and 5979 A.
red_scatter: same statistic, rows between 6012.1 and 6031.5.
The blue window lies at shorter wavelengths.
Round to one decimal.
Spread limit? 0.1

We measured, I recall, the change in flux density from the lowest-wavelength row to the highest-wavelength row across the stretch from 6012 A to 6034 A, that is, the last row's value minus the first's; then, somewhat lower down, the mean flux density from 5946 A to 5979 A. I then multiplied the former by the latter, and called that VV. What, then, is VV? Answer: 19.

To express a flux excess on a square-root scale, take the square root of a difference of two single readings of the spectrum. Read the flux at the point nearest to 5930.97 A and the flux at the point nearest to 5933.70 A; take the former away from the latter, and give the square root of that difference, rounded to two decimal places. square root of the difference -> 0.91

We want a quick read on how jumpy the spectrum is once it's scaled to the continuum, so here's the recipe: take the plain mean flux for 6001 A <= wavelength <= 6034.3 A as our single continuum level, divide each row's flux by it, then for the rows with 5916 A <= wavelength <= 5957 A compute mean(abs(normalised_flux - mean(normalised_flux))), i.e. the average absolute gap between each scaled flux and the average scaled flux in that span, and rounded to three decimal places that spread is 0.030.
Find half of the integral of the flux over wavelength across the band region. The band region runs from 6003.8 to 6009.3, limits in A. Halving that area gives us 65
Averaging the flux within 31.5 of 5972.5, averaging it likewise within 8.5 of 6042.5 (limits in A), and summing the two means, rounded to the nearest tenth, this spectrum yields 48.0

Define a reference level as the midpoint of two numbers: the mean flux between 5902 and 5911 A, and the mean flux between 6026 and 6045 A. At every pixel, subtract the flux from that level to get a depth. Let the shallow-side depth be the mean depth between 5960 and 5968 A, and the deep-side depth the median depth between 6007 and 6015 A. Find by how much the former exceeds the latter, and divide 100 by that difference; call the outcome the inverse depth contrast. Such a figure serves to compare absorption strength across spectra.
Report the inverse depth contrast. 94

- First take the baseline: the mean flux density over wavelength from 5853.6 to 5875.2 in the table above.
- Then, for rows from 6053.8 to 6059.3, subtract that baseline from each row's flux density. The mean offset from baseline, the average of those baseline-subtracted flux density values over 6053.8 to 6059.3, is 1.3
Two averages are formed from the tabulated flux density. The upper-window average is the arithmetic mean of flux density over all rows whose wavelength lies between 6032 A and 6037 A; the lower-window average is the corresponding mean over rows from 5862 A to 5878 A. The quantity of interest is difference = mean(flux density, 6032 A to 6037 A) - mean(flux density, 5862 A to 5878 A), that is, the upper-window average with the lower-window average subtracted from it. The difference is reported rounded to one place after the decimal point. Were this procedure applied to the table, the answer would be 1.9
